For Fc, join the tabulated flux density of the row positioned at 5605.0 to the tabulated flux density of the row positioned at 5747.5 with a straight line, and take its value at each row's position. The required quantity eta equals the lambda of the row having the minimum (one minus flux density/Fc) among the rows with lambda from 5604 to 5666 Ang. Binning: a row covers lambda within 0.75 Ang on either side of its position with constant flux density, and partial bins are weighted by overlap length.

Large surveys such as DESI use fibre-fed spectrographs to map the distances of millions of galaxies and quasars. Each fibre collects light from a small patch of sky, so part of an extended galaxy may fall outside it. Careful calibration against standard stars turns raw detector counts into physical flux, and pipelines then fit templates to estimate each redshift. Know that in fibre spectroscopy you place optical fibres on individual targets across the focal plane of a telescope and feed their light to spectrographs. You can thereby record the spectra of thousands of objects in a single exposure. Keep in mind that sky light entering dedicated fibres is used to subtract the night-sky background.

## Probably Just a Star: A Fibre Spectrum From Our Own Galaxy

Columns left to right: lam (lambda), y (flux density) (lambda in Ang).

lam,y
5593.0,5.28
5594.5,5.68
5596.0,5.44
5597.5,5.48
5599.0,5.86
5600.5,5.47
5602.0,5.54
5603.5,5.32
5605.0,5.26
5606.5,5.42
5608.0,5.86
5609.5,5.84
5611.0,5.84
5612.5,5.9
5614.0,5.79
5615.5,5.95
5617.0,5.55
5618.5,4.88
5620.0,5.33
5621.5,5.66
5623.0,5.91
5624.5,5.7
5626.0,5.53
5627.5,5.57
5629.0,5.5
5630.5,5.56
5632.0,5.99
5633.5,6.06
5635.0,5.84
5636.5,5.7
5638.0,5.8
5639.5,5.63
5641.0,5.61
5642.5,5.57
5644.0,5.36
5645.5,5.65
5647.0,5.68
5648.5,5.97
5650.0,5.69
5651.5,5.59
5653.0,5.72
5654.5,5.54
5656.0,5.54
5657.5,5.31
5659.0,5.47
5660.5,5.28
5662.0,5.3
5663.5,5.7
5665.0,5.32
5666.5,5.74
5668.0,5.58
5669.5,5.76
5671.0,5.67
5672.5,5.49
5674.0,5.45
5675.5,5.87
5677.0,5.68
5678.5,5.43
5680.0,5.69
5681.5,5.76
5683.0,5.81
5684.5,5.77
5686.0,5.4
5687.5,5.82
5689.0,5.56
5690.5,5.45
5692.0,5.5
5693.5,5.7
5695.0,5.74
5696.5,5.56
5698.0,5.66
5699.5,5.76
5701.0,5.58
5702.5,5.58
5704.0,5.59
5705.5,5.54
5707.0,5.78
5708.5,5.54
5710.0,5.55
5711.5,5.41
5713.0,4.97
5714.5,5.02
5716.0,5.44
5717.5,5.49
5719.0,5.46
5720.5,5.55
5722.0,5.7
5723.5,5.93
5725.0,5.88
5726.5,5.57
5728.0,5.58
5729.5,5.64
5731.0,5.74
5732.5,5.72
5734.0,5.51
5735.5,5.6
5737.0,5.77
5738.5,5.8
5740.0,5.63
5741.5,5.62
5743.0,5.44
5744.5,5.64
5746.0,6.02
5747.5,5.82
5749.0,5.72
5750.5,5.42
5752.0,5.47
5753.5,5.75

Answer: 5633.5 Ang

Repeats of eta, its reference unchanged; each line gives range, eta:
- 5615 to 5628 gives 5615.5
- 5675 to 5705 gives 5675.5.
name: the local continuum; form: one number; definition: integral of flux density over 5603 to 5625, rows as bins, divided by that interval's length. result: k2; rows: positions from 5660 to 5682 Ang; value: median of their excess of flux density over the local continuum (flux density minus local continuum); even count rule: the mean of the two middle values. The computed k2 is 0.054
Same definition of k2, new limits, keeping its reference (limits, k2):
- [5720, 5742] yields 0.024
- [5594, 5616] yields 0.064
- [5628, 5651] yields 0.064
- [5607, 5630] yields 0.084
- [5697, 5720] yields -0.076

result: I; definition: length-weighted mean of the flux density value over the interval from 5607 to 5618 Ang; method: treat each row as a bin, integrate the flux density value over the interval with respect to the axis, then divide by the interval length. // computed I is 5.79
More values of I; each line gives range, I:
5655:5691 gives 5.58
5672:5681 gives 5.61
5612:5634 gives 5.65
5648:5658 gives 5.62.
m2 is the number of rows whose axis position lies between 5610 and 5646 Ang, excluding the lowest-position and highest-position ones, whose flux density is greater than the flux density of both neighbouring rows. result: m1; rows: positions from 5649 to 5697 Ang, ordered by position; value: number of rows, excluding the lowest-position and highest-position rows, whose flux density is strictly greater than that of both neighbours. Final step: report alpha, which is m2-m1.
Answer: -3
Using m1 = 9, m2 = 6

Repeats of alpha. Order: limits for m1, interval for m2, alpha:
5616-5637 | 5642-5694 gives 6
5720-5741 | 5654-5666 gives -1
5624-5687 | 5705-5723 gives -8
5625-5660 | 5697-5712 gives -1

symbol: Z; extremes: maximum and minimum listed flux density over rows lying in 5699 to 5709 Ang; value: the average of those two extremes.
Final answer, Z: 5.66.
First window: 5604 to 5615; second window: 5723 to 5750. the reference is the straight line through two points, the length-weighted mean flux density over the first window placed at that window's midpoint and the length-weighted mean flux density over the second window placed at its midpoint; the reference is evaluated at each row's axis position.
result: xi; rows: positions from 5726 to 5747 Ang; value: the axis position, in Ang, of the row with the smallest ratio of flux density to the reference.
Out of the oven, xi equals 5743.0 Ang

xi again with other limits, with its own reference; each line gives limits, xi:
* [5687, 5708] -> 5690.5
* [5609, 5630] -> 5618.5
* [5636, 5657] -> 5644.0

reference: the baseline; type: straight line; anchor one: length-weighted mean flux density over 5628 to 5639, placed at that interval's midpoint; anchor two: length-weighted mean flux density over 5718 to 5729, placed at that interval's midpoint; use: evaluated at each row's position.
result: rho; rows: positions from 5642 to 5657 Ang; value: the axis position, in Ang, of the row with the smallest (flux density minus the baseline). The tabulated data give 5644.0 Ang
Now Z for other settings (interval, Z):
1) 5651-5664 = 5.50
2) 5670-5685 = 5.65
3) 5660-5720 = 5.42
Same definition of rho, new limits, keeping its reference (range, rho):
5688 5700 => 5690.5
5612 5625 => 5618.5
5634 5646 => 5644.0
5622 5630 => 5629.0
